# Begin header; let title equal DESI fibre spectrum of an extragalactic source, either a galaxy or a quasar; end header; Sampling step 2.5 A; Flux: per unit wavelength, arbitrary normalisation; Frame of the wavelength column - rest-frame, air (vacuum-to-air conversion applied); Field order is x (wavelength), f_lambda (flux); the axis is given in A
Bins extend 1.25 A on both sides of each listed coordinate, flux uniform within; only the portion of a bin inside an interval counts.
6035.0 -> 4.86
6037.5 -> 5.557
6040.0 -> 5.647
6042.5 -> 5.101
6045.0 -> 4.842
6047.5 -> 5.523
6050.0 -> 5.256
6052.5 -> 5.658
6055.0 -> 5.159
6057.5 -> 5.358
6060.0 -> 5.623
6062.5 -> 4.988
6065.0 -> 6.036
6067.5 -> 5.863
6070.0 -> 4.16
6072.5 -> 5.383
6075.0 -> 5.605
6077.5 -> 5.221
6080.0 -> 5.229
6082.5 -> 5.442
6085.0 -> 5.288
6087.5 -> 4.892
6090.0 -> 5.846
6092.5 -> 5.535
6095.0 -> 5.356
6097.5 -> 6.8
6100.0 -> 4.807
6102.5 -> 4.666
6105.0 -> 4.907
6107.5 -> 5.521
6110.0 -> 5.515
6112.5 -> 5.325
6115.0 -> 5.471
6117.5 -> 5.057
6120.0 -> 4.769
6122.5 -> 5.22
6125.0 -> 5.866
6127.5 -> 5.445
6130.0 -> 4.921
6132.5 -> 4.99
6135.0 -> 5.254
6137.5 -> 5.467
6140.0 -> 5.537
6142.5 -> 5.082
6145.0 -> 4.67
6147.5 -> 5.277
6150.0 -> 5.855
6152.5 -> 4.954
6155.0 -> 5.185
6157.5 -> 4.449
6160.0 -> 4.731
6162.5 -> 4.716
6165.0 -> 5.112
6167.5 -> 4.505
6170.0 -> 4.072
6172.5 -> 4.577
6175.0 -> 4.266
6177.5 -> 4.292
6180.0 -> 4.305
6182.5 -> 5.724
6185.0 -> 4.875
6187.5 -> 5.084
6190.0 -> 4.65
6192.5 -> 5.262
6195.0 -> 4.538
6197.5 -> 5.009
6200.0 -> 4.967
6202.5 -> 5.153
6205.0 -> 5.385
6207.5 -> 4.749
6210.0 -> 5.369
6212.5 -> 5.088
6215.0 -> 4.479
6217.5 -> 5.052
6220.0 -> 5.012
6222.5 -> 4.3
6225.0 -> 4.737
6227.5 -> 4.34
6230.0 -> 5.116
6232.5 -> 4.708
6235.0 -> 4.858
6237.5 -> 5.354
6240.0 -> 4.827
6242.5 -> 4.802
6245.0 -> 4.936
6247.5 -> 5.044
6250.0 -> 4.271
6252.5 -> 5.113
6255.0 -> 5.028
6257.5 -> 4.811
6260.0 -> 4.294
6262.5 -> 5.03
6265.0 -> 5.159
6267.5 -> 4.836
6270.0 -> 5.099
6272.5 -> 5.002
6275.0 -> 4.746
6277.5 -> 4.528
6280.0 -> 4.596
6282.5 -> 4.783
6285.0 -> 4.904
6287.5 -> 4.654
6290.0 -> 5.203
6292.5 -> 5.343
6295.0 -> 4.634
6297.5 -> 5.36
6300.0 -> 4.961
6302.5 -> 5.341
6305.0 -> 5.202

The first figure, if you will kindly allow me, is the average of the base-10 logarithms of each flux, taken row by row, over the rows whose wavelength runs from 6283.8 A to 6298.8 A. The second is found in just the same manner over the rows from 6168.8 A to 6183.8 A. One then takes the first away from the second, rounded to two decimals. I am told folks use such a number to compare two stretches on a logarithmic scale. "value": -0.05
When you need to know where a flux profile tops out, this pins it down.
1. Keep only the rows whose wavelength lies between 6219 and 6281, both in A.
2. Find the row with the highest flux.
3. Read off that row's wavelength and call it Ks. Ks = 6237.5 A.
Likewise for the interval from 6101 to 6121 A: 6107.5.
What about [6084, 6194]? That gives 6097.5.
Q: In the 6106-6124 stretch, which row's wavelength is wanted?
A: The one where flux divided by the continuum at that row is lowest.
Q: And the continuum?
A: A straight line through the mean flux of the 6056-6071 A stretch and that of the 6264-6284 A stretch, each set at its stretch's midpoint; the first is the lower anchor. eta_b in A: 6120.0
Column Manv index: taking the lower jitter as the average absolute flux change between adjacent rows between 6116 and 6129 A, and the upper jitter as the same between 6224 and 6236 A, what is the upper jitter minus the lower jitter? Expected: -0.02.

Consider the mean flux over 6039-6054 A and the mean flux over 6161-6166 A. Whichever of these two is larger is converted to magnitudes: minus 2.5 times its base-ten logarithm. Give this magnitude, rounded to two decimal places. -1.82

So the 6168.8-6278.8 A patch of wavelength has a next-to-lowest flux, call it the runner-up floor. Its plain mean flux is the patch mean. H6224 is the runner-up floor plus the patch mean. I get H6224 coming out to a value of 9.1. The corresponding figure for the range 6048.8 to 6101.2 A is 10.2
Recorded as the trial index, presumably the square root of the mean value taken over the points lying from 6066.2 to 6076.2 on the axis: 2.29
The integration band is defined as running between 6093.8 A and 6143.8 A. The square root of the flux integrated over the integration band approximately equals 16.3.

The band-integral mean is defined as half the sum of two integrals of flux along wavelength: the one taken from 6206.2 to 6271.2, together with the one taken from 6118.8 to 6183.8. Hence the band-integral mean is 319.6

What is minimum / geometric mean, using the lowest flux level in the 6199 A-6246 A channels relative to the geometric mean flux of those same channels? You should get 0.878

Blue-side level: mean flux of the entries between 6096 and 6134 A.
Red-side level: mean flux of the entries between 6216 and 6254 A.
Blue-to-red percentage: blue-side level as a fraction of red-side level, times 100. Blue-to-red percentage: 109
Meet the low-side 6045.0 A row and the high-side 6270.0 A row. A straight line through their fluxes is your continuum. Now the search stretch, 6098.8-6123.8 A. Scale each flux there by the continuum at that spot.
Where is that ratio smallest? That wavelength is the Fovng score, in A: 6102.5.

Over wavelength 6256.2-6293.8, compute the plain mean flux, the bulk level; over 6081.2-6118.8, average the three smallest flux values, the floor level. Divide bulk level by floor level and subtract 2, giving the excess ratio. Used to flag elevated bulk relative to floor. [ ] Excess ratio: -0.984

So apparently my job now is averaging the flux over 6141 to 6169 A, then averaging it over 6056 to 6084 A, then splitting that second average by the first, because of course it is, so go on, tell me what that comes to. 1.08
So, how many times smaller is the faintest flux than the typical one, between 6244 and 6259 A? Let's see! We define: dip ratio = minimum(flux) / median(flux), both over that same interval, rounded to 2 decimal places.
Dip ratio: 0.86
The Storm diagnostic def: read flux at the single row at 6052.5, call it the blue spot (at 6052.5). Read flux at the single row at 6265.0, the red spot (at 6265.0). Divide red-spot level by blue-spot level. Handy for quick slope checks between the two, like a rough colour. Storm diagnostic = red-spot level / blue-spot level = 0.91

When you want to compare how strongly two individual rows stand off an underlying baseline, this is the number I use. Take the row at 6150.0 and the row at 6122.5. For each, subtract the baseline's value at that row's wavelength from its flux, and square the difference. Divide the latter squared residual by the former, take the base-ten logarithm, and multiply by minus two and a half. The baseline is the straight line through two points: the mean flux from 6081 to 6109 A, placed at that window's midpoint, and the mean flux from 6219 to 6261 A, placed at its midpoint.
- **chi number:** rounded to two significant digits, 6.2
